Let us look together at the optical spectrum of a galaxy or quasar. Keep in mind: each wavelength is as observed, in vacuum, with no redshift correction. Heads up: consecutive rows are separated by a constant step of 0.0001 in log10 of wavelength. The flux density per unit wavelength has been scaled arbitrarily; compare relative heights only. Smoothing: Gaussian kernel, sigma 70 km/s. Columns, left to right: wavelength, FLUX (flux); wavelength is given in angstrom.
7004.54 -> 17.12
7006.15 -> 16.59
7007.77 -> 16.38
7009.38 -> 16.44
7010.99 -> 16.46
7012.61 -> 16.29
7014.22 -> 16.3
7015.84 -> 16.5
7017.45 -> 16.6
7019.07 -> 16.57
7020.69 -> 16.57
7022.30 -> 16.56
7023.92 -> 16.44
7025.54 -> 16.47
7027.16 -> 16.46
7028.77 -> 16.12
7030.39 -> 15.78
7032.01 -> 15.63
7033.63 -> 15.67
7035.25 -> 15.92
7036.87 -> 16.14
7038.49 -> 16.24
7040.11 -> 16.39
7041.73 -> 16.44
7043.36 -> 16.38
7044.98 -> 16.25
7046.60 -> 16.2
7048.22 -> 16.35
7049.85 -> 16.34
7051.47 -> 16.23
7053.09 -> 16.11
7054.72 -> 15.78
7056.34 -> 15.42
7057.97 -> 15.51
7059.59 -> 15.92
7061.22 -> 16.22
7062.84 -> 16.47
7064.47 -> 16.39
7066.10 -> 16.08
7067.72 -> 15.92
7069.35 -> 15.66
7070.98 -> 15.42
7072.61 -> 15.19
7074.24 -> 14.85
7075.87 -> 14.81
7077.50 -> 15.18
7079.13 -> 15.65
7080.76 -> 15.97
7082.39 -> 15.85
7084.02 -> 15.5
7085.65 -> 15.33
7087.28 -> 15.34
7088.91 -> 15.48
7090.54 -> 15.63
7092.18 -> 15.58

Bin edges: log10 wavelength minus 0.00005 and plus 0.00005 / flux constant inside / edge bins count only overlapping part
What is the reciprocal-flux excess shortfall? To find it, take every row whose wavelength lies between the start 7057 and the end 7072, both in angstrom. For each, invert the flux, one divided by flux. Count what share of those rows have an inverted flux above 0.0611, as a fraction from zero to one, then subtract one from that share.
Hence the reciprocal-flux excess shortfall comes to -0.22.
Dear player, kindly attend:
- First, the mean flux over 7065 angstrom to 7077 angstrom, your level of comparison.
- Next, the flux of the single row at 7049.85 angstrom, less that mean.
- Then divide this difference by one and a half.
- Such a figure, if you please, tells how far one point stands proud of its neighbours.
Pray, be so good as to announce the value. 0.61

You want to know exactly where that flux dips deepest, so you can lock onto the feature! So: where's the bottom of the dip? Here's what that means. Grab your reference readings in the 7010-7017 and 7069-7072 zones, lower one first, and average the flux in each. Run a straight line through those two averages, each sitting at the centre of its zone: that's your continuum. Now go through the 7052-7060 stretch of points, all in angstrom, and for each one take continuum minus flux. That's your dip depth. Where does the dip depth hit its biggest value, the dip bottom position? 7056.34 angstrom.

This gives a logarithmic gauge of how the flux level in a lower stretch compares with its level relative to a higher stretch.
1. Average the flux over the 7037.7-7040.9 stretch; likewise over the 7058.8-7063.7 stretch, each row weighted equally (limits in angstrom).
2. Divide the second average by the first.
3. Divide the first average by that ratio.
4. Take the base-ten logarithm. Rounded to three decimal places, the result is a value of 1.216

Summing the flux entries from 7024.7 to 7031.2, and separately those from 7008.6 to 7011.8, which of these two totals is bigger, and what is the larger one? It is 65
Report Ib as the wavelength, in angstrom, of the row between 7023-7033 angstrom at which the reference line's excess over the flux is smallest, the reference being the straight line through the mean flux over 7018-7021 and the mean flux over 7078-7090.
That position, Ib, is 7027.16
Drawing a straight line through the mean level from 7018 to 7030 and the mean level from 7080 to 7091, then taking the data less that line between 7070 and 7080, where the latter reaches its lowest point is 7075.87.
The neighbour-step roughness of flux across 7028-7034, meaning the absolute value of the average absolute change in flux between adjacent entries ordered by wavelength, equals 0.18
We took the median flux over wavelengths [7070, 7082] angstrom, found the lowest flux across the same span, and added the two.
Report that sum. 30.0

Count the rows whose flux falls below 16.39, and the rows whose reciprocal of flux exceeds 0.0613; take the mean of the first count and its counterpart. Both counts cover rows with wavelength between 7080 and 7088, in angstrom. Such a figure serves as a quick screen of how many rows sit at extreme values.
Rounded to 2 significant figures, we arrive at 5.0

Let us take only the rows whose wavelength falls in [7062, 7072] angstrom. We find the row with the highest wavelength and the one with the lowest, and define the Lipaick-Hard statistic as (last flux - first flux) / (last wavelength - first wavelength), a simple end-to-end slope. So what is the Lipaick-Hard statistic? -0.13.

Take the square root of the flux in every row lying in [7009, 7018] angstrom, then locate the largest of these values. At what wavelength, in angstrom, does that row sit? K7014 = 7017.45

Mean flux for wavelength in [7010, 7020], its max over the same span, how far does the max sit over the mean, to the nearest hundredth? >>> 0.15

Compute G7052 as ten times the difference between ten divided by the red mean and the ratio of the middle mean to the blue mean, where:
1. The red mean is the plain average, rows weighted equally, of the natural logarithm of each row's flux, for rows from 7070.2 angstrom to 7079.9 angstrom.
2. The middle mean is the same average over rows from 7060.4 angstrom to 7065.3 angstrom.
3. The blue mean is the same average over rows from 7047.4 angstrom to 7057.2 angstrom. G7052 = 26.7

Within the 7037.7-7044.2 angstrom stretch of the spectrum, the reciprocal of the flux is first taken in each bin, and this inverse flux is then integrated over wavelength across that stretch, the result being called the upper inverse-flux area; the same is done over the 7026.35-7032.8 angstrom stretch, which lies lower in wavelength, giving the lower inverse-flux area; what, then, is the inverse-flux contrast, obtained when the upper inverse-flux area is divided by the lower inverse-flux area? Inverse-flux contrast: 0.98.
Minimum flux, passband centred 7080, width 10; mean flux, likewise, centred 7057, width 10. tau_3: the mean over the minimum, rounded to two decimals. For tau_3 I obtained 1.07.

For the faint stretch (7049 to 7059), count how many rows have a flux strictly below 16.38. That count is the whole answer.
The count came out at 6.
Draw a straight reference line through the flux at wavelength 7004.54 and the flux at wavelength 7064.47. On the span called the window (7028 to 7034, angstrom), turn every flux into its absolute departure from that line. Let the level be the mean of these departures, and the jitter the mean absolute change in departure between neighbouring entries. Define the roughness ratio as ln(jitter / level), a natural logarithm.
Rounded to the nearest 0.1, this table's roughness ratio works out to -1.8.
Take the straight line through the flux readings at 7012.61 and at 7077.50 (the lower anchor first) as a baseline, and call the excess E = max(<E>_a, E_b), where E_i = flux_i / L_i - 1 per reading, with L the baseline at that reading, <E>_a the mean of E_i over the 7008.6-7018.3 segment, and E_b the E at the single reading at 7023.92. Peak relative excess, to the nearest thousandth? 0.021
